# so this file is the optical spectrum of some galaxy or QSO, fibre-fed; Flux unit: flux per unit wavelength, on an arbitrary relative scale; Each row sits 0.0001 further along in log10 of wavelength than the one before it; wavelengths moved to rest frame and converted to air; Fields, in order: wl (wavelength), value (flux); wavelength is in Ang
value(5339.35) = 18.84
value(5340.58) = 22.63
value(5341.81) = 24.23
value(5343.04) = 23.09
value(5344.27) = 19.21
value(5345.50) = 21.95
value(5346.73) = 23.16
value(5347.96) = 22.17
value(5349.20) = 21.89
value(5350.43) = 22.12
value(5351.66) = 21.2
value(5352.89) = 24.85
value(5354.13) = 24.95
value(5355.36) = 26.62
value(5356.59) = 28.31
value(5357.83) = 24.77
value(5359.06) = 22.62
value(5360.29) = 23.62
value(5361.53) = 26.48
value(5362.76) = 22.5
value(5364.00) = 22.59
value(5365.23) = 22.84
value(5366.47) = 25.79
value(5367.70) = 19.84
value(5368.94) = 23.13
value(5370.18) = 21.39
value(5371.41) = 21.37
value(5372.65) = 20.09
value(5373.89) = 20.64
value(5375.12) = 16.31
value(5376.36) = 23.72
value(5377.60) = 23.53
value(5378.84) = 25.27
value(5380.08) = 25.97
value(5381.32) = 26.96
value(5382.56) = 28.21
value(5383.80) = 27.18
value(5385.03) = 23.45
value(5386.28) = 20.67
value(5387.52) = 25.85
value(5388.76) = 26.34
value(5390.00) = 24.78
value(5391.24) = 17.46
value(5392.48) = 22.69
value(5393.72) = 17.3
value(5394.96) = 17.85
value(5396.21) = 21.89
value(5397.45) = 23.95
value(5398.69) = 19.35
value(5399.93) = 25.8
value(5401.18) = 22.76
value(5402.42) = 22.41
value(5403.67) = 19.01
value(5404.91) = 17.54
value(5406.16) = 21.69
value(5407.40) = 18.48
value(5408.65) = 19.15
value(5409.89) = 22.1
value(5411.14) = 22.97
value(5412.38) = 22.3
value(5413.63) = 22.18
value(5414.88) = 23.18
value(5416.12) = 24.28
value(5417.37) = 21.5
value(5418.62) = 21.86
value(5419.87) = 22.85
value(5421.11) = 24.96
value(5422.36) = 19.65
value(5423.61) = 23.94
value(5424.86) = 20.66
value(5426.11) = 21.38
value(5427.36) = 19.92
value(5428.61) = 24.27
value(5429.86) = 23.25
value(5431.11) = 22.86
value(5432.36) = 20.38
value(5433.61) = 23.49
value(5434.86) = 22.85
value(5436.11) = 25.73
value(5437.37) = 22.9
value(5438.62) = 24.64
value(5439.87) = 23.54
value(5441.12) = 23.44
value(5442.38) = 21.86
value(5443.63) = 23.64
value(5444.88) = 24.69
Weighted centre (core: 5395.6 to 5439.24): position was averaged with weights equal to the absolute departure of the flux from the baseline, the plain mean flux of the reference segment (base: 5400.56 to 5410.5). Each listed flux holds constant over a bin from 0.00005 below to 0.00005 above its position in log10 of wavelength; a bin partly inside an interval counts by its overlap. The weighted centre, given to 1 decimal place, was 5418.3 Ang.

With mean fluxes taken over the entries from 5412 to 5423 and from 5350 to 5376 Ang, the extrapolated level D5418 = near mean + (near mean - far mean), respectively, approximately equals 22.1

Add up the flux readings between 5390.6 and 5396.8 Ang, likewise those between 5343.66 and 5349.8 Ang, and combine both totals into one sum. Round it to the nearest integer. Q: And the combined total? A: 206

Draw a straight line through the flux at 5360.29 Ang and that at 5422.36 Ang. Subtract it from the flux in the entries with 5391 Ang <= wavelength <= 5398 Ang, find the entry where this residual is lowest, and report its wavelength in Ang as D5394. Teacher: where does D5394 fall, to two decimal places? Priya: 5393.72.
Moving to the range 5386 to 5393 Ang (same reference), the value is 5391.24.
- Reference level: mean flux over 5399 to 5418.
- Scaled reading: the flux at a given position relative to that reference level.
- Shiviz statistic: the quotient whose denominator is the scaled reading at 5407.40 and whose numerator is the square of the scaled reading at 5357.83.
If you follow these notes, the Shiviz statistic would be 1.53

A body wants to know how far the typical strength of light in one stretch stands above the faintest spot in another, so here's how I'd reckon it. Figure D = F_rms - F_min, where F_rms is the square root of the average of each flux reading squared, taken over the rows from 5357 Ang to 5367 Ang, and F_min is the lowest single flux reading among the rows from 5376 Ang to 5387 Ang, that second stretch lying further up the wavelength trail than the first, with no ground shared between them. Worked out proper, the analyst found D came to 3.3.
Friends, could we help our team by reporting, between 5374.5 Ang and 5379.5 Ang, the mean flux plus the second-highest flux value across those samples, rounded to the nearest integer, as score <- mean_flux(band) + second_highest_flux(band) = 46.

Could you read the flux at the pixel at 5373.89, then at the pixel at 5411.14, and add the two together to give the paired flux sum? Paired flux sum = 43.6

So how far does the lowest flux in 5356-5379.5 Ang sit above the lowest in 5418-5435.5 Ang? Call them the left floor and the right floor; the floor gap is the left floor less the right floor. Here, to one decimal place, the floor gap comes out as -3.3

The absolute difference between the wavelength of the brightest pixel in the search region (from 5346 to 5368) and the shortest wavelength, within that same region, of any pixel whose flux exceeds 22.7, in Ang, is 9.9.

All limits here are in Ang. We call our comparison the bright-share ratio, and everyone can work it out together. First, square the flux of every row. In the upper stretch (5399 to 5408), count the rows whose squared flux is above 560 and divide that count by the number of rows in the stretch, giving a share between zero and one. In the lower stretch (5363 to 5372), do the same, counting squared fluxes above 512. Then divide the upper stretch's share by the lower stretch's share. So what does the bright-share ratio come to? 0.333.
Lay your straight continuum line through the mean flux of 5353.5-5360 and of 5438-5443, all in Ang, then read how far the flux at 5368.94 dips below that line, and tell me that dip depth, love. 2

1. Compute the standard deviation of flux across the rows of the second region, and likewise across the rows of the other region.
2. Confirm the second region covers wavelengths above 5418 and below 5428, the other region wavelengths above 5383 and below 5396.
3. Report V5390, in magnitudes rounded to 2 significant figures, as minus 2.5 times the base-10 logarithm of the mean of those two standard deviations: -1.1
